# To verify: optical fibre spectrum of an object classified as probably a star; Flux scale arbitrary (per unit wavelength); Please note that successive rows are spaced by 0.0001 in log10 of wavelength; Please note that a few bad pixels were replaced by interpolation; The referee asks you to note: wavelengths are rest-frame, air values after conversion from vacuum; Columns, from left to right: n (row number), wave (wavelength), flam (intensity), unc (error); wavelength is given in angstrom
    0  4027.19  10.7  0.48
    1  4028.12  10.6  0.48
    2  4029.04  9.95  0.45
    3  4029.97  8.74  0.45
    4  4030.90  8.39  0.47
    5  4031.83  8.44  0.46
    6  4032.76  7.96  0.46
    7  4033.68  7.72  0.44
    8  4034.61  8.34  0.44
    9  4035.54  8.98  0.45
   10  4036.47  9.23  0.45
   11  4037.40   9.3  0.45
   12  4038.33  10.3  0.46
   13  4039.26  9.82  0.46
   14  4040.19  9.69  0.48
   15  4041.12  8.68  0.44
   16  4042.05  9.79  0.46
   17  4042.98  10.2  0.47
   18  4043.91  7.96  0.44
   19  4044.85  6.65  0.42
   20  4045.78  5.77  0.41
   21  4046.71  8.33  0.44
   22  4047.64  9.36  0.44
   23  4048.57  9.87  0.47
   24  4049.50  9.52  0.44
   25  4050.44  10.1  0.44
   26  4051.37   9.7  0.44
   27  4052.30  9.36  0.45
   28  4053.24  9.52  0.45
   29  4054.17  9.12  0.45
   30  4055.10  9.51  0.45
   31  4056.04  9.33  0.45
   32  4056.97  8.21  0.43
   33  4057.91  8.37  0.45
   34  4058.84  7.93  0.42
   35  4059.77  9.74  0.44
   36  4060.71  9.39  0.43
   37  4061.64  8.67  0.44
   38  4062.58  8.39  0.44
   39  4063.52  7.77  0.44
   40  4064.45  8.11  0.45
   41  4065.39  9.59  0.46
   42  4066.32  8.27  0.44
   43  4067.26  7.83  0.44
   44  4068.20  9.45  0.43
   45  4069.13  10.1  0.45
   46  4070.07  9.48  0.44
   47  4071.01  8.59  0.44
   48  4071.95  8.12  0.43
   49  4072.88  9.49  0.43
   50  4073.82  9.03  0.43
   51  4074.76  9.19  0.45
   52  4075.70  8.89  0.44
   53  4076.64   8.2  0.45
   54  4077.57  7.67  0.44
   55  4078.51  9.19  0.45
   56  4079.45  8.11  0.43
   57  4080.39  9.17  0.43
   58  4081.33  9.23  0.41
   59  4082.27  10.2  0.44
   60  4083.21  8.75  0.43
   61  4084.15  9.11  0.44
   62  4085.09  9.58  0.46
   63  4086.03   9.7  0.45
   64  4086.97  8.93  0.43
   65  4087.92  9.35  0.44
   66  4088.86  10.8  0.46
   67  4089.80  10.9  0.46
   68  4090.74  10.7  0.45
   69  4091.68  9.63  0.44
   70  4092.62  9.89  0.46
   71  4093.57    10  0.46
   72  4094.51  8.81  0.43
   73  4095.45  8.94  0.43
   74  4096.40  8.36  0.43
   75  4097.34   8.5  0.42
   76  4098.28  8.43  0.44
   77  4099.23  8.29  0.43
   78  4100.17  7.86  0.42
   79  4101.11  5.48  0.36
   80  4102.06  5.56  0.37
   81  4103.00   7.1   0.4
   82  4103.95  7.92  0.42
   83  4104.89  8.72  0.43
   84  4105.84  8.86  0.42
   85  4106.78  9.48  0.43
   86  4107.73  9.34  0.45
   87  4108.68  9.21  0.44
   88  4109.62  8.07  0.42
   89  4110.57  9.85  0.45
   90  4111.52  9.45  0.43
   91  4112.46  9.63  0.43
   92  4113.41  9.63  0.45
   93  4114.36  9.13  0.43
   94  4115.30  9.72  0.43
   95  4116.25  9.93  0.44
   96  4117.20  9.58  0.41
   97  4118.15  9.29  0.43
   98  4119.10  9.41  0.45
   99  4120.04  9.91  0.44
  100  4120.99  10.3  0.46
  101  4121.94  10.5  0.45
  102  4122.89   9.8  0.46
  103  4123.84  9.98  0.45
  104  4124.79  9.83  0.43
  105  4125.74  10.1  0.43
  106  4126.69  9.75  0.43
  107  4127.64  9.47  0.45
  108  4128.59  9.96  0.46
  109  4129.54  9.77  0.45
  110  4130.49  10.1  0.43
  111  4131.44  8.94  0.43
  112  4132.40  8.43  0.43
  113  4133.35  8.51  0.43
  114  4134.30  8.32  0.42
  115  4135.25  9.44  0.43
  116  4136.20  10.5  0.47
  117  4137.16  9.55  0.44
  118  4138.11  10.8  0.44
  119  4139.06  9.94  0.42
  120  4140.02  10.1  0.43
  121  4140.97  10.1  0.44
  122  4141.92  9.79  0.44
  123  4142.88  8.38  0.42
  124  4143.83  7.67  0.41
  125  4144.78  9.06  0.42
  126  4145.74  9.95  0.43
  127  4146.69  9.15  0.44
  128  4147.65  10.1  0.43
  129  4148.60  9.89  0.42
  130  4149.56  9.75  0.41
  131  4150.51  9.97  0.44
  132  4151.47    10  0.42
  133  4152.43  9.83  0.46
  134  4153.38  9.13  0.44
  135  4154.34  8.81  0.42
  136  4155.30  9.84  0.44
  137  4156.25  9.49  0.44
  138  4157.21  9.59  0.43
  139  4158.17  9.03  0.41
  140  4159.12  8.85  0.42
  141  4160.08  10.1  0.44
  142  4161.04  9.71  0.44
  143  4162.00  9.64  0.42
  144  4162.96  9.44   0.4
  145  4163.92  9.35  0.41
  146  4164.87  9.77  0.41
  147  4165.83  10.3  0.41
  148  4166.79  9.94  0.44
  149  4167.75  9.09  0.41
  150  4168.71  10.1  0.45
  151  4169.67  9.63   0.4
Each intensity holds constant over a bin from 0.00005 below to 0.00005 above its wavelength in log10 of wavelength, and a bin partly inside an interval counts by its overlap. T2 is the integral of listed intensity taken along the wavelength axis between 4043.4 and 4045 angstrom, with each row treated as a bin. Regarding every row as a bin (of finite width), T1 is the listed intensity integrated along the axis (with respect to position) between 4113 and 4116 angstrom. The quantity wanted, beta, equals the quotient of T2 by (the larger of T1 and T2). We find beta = 0.42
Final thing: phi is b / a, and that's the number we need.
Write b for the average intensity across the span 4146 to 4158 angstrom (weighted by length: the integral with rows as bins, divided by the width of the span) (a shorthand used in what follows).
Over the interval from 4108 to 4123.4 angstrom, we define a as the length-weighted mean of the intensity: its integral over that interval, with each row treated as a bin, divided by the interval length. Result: 1.00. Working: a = 9.59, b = 9.62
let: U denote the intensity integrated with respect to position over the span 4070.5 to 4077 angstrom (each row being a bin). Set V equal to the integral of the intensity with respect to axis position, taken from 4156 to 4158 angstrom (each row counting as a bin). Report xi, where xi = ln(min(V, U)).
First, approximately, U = 57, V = 19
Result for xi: 2.9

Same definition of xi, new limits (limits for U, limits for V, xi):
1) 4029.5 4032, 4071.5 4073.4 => 2.8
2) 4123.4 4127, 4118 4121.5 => 3.5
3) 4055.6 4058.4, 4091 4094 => 3.2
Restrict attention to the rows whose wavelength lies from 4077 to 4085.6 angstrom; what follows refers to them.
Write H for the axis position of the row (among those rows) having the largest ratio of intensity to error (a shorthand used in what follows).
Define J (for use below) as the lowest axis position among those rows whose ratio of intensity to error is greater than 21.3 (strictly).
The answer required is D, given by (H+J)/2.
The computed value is 4081.3 angstrom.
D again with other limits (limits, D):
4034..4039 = 4038.3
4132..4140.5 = 4136.7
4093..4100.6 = 4093.6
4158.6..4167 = 4163.0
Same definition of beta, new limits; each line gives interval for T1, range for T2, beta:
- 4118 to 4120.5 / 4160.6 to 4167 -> 1.00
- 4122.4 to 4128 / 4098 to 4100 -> 0.30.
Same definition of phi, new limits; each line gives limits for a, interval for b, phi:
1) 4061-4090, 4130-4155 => 1.05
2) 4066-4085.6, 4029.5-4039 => 0.98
